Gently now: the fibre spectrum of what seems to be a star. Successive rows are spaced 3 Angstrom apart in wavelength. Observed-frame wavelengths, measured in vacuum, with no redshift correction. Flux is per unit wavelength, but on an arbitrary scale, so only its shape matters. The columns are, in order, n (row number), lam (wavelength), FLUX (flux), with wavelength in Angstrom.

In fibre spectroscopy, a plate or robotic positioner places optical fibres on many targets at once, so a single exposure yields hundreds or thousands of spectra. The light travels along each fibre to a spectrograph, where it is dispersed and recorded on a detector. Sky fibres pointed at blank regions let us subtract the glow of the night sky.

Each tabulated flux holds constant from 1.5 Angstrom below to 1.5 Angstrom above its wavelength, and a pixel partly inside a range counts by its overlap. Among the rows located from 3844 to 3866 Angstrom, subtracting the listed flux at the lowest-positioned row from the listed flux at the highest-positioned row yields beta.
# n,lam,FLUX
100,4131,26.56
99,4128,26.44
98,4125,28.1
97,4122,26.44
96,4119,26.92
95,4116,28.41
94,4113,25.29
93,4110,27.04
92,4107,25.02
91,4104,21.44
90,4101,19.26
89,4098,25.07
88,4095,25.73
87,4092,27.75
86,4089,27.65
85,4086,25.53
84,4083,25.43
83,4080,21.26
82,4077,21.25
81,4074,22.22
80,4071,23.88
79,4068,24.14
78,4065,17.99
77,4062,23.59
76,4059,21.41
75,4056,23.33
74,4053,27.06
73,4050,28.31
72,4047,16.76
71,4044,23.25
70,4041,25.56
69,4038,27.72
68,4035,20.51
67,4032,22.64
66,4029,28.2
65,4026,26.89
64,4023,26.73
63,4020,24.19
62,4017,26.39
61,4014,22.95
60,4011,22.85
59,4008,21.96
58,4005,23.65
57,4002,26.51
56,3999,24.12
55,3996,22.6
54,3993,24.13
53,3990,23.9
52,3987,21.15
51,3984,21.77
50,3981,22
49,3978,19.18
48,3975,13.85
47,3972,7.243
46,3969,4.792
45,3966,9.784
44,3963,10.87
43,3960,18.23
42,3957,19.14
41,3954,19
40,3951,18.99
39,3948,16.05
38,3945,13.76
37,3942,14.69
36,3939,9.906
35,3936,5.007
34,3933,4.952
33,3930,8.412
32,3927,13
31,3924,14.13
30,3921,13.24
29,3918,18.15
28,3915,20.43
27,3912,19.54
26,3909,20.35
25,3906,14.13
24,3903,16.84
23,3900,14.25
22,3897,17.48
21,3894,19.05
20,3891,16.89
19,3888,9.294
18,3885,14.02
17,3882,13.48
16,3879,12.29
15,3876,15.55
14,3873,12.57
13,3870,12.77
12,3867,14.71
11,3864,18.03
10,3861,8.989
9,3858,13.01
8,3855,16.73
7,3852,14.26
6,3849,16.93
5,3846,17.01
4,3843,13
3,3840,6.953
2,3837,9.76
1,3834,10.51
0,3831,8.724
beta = 1.0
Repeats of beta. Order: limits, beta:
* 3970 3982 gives 14.8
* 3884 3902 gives 0.2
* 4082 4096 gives 0.3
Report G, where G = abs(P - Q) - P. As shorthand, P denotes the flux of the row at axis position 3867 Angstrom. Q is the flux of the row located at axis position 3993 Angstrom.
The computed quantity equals -5.3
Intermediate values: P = 14.71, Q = 24.13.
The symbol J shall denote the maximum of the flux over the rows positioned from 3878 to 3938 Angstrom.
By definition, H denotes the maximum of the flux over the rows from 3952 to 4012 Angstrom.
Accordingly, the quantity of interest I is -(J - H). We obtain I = 6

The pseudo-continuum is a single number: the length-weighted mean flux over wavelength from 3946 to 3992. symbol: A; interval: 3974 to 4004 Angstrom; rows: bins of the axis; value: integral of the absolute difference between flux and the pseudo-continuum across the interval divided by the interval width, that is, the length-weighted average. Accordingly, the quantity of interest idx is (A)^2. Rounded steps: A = 6.1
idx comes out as 37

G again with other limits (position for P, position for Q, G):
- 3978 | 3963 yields -10.9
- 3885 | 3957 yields -8.9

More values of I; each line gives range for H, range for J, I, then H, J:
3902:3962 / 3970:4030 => -8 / 20.43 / 28.2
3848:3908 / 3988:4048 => -9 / 19.05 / 28.2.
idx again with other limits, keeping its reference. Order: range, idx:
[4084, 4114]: 73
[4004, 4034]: 66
